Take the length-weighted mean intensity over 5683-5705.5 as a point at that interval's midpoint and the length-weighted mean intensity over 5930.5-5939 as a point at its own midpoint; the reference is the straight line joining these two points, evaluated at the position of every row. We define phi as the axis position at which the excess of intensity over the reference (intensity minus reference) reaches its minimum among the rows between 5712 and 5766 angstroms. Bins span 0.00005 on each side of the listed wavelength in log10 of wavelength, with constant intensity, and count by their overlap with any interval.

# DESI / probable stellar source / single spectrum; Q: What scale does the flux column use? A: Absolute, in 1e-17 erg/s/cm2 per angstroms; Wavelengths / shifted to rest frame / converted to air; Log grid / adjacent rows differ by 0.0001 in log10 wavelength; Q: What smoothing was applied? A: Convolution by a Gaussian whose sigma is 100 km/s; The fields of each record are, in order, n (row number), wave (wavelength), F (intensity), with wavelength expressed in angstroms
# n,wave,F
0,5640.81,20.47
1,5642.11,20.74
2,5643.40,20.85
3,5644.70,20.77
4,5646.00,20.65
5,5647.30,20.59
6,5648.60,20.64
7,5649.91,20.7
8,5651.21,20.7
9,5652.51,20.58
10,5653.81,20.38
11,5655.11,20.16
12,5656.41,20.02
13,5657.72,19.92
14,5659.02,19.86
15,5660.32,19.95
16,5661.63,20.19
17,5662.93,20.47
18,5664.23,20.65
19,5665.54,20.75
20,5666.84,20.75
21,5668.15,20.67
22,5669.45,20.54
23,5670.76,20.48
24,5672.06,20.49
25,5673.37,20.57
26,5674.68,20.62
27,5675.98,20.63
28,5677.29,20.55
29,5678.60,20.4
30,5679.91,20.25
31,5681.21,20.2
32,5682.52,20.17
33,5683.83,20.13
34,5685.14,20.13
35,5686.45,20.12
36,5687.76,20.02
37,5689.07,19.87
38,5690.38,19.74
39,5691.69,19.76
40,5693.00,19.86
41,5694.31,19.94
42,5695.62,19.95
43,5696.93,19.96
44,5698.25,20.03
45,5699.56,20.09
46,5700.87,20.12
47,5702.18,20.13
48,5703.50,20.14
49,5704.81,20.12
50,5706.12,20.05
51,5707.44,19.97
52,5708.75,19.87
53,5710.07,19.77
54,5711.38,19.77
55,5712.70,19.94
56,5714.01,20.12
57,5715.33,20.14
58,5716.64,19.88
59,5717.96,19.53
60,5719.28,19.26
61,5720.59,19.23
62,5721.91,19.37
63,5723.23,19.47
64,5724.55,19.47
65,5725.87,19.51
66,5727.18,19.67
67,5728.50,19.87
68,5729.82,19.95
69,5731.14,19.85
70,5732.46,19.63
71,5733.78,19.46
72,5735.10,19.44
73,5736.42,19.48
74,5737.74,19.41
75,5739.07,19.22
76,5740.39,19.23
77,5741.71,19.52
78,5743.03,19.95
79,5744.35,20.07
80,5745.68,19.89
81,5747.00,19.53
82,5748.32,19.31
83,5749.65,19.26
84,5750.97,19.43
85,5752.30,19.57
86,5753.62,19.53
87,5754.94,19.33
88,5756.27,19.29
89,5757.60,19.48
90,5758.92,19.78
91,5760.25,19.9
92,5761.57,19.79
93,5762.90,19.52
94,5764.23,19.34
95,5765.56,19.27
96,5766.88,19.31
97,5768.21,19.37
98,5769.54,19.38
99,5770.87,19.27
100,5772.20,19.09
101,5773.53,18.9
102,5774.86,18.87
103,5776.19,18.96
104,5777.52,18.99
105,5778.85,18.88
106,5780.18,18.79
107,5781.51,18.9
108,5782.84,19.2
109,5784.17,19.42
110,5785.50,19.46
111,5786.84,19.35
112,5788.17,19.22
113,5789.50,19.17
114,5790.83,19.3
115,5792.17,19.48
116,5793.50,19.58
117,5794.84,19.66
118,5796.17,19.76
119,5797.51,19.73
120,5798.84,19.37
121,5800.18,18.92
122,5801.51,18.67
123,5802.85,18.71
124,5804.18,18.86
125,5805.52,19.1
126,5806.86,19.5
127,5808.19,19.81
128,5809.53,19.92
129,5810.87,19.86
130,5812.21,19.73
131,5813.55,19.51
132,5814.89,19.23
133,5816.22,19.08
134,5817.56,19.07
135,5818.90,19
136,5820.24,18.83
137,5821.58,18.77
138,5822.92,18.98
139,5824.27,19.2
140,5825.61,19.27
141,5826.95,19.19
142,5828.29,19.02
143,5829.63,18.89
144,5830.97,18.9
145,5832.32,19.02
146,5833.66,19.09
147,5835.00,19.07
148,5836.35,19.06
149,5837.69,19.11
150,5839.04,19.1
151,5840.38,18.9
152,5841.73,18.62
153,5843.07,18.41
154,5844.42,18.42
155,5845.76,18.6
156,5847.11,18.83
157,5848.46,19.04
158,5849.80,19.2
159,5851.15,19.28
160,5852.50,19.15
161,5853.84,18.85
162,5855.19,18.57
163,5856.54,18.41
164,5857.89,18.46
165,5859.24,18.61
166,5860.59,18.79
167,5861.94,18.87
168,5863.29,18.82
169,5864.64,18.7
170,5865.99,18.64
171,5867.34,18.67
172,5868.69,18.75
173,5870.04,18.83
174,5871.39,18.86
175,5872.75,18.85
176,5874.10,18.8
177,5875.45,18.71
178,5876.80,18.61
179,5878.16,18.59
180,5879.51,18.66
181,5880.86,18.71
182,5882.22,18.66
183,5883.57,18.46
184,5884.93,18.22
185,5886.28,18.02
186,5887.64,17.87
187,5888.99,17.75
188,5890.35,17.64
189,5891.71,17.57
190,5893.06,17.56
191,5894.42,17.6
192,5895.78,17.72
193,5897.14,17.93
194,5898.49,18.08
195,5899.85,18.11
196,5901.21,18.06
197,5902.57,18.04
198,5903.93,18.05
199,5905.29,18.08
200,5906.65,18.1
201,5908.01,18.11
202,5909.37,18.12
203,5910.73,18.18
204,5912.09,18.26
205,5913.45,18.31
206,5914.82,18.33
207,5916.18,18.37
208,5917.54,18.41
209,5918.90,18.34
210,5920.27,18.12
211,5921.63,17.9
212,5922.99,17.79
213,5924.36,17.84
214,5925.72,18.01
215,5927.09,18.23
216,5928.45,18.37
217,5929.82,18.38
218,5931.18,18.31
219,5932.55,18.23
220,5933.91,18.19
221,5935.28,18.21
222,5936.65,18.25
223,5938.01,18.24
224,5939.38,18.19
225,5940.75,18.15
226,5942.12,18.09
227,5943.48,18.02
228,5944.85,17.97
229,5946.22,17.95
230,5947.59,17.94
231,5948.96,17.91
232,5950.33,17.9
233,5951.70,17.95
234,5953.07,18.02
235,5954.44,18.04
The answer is 5720.59 angstroms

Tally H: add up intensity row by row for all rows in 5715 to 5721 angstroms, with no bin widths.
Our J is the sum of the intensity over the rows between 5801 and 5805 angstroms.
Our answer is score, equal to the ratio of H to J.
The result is 1.7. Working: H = 98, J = 56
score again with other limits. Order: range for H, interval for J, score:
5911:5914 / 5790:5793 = 0.9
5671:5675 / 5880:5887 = 0.7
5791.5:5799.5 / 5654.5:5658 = 2.0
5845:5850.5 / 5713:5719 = 0.9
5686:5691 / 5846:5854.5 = 0.7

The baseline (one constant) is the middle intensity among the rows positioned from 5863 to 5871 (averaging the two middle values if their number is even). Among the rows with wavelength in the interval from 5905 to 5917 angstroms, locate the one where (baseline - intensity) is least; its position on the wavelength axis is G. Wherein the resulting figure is 5916.18 angstroms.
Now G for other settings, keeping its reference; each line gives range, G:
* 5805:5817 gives 5809.53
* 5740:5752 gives 5744.35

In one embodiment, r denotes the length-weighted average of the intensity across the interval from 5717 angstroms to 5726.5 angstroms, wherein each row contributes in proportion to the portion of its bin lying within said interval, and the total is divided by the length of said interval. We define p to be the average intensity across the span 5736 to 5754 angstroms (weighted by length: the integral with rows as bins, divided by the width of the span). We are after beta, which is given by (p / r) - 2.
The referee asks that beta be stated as -0.99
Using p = 19.5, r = 19.4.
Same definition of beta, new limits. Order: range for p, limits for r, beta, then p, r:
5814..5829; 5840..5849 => -0.98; 19.1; 18.7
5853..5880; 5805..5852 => -1.02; 18.7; 19.1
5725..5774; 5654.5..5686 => -1.04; 19.5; 20.4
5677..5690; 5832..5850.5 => -0.93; 20.2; 18.9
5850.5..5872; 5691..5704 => -1.06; 18.8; 20.0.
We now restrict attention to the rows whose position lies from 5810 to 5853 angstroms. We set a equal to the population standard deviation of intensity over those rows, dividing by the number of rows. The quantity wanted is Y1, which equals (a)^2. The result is 0.09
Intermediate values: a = 0.306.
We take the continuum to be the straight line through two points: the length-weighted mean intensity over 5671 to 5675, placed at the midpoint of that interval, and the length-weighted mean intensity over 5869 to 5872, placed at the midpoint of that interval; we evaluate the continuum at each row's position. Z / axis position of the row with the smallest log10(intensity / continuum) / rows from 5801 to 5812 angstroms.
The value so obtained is 5801.51 angstroms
